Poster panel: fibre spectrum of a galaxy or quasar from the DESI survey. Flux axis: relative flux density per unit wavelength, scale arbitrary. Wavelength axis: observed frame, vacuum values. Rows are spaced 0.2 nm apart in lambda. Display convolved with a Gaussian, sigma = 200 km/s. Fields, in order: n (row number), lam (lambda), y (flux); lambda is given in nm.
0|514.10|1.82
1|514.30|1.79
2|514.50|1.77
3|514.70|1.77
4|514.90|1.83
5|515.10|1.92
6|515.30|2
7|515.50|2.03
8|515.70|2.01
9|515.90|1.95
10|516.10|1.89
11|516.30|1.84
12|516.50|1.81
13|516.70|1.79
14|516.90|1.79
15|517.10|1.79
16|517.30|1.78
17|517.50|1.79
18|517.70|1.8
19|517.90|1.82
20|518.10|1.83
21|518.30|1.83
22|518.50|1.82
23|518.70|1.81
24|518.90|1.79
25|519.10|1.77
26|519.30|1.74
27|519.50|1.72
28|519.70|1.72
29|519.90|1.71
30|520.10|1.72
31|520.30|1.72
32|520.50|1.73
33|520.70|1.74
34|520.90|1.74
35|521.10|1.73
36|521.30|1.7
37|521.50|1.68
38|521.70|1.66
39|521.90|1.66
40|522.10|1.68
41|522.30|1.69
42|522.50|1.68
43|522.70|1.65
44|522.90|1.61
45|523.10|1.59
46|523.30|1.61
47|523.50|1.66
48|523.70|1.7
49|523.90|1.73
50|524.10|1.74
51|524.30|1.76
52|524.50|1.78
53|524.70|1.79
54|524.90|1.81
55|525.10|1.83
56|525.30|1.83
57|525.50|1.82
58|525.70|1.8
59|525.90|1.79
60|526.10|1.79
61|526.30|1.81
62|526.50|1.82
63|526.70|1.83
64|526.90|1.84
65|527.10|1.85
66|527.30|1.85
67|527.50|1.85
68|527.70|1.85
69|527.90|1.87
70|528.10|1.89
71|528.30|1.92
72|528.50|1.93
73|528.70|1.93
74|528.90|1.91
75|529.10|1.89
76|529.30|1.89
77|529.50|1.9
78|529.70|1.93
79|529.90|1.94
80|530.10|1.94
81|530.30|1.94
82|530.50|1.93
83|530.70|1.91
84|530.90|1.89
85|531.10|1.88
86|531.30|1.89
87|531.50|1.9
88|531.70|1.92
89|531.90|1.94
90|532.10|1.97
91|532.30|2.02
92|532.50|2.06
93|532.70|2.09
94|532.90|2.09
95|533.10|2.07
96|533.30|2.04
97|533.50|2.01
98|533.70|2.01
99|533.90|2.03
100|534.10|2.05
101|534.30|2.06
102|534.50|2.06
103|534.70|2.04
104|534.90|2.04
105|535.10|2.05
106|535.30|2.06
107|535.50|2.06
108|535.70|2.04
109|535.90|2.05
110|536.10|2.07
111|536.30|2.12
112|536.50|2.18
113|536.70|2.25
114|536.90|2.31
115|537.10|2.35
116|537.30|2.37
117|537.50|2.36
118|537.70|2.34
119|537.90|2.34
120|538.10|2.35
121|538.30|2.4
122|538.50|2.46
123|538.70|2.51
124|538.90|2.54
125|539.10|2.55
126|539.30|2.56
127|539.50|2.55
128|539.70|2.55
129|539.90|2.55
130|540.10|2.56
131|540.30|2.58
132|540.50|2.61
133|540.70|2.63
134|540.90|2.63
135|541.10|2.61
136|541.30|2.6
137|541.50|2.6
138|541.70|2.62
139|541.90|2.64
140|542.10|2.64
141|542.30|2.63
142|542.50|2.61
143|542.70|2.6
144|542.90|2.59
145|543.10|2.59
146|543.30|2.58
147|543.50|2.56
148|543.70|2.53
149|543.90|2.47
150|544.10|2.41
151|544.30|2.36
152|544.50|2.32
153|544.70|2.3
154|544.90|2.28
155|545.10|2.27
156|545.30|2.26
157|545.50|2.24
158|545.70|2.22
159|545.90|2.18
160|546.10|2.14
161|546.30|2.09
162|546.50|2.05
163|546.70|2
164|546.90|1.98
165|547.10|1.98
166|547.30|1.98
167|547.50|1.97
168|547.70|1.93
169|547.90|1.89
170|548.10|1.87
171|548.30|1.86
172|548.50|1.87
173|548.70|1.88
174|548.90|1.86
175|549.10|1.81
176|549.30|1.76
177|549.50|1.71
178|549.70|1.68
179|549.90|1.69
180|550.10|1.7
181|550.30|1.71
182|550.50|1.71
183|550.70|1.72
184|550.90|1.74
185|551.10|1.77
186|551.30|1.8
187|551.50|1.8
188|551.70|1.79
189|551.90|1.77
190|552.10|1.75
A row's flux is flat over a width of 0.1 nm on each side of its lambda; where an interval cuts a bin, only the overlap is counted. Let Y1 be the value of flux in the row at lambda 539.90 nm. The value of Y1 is 2.55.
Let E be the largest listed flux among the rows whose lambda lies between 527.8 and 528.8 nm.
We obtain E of 1.93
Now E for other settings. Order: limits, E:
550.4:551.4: 1.8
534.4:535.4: 2.06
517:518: 1.82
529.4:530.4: 1.94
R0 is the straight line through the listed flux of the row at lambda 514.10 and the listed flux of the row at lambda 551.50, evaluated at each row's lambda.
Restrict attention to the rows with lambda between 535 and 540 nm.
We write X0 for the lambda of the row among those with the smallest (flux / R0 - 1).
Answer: 535.70 nm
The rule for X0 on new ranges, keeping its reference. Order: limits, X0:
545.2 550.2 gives 549.70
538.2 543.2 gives 538.30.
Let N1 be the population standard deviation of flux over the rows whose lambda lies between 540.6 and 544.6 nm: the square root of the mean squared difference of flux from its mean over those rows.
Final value 0.093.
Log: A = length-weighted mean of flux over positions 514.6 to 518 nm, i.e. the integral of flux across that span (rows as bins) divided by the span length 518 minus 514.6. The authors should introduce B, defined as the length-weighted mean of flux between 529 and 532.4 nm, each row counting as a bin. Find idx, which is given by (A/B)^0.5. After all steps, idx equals 0.98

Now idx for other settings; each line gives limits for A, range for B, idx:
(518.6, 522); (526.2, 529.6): 0.96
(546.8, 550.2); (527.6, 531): 0.98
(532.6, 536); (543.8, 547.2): 0.96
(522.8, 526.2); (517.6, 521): 0.99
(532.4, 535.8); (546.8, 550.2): 1.05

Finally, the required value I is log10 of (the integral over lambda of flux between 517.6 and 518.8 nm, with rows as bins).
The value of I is 0.339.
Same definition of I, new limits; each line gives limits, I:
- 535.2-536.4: 0.394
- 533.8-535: 0.390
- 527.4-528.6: 0.354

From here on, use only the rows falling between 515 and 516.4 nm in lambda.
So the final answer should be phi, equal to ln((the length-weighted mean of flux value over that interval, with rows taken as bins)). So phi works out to 0.667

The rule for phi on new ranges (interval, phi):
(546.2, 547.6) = 0.697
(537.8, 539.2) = 0.896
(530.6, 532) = 0.644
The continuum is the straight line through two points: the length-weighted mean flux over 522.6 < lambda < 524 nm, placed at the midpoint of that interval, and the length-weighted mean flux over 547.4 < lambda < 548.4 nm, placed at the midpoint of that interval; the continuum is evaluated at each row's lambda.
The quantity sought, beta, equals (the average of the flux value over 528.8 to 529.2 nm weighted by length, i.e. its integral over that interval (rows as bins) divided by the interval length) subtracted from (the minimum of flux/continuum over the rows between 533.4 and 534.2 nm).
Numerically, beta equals -0.8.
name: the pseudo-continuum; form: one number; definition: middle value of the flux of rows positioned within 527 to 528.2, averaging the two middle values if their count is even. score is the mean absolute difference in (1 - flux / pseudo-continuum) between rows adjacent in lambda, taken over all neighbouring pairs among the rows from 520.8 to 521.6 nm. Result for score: 0.011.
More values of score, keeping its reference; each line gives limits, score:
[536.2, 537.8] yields 0.022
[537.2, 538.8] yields 0.015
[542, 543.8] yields 0.007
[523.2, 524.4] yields 0.016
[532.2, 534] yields 0.011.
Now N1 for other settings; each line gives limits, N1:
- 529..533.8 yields 0.068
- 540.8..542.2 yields 0.016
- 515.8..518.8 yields 0.043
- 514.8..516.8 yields 0.084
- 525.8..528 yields 0.025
